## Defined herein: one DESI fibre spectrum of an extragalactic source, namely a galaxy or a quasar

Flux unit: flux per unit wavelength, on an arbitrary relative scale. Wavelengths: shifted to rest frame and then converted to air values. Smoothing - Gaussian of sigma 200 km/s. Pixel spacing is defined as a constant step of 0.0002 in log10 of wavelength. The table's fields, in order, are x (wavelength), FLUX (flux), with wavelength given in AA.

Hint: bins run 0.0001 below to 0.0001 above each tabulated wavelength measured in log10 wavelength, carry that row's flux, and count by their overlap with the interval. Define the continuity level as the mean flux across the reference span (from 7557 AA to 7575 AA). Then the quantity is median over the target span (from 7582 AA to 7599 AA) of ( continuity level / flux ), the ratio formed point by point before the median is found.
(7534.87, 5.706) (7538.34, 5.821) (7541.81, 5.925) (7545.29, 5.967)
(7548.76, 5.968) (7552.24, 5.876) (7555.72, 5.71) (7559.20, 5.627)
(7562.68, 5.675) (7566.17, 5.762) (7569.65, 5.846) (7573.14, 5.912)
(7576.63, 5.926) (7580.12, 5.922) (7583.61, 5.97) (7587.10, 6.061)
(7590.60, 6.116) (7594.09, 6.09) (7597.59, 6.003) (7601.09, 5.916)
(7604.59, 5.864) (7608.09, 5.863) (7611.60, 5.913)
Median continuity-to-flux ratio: 0.951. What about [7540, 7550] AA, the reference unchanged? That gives 0.966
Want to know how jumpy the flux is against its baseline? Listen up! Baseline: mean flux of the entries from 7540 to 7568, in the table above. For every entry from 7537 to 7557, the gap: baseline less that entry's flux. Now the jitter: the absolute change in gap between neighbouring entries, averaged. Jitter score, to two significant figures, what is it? 0.081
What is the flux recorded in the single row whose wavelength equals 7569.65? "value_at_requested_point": 5.846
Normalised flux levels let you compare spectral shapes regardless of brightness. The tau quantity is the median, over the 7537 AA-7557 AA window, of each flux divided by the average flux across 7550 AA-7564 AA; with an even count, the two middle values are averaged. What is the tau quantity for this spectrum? 1.03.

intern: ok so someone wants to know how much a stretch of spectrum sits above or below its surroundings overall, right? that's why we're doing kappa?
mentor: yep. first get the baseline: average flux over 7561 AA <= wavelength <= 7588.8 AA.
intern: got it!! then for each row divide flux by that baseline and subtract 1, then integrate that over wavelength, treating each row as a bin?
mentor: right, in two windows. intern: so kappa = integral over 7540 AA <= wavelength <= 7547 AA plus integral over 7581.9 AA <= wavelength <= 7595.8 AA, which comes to 0.5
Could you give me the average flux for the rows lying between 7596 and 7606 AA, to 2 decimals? 5.93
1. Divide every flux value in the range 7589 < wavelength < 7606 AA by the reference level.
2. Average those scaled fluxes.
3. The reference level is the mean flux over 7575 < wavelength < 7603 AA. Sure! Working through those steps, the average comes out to 1.00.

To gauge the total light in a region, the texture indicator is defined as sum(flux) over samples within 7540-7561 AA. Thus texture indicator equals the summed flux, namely 35.1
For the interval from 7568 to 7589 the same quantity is 35.6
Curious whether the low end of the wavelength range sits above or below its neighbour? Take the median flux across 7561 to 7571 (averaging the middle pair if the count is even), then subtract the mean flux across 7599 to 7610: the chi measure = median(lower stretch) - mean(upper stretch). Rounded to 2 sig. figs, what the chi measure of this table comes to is -0.12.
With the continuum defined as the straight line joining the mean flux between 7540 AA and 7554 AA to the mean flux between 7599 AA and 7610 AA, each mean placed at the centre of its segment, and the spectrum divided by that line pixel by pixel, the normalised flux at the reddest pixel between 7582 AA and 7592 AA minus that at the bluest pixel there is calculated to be 0.03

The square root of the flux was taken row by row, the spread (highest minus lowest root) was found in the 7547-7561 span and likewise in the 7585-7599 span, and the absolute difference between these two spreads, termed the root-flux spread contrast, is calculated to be 0.0479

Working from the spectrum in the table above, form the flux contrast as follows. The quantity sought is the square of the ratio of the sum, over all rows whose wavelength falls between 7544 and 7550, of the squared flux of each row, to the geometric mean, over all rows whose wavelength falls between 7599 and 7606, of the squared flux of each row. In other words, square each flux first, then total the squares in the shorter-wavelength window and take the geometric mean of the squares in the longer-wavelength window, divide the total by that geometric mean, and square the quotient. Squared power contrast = 4.2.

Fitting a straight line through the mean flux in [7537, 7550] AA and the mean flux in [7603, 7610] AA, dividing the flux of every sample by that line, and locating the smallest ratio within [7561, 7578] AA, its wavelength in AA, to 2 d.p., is 7562.68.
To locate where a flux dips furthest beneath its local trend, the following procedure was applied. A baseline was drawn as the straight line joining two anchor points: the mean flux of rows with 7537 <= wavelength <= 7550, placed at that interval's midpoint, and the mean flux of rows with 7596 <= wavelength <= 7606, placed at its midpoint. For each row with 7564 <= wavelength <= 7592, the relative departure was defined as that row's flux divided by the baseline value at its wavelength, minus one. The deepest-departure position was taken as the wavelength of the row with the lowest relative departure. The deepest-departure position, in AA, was 7566.17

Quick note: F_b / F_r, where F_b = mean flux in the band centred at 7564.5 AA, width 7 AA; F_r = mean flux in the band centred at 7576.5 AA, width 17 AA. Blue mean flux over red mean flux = 0.967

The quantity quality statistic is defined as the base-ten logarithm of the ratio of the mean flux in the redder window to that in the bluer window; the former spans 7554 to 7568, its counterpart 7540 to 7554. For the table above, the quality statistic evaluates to -0.018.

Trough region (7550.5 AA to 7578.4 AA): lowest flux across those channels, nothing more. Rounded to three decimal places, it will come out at 5.627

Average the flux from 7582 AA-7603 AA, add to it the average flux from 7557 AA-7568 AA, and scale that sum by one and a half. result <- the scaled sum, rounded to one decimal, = 17.6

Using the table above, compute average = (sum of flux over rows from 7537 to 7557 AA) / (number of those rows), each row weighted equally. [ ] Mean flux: 5.88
